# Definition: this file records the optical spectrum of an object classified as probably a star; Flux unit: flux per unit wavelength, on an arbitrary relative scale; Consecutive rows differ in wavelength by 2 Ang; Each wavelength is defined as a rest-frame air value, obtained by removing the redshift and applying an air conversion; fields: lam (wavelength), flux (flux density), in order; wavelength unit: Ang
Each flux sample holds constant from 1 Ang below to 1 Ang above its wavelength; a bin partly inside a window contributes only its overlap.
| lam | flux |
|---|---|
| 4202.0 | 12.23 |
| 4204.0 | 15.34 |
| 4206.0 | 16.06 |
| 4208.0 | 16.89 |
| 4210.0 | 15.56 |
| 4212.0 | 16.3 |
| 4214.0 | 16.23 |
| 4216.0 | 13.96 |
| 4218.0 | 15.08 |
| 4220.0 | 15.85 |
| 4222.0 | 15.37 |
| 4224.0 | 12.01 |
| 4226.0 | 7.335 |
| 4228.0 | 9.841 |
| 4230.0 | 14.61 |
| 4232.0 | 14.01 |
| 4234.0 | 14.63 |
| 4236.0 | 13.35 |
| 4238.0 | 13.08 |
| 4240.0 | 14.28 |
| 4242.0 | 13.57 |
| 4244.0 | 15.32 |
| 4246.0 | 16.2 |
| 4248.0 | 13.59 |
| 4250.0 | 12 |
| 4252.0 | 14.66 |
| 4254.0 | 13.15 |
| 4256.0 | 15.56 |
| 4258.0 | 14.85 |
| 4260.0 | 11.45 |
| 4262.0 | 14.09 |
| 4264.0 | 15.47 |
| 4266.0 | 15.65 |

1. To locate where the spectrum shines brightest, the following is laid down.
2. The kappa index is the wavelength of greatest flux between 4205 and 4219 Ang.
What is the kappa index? 4208.0 Ang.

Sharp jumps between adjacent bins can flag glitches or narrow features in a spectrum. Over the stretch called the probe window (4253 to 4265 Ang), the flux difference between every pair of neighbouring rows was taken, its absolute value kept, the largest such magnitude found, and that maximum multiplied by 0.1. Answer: 0.34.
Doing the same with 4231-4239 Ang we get 0.13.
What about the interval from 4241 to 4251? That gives 0.26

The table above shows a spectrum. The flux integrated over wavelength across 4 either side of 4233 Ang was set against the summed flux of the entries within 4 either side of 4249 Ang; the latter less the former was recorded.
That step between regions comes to -57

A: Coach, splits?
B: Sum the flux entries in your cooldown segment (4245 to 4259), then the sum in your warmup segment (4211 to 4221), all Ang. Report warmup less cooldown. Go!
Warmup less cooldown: -23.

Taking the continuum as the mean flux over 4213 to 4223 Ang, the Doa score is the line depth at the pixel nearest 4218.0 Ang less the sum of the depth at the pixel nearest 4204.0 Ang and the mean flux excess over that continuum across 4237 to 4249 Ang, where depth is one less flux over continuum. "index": 0.97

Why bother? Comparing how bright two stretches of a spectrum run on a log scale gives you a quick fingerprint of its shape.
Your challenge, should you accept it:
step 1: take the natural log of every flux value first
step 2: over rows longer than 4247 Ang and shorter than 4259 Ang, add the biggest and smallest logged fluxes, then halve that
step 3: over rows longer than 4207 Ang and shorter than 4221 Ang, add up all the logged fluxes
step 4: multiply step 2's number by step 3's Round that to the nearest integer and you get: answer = 50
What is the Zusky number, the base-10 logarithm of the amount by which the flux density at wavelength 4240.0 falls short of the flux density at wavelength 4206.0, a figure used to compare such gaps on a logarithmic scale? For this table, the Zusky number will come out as 0.25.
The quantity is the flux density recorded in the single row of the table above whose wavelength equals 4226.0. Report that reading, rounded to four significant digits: 7.335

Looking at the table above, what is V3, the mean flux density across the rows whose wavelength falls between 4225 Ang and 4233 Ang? 11.4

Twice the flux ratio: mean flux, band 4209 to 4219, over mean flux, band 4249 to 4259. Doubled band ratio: 2.2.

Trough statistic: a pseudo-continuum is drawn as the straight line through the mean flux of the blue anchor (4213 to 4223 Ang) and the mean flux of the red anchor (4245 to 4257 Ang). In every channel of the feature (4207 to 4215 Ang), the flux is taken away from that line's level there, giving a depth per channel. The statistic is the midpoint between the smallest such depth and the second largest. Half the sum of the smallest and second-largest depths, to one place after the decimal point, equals -1.0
